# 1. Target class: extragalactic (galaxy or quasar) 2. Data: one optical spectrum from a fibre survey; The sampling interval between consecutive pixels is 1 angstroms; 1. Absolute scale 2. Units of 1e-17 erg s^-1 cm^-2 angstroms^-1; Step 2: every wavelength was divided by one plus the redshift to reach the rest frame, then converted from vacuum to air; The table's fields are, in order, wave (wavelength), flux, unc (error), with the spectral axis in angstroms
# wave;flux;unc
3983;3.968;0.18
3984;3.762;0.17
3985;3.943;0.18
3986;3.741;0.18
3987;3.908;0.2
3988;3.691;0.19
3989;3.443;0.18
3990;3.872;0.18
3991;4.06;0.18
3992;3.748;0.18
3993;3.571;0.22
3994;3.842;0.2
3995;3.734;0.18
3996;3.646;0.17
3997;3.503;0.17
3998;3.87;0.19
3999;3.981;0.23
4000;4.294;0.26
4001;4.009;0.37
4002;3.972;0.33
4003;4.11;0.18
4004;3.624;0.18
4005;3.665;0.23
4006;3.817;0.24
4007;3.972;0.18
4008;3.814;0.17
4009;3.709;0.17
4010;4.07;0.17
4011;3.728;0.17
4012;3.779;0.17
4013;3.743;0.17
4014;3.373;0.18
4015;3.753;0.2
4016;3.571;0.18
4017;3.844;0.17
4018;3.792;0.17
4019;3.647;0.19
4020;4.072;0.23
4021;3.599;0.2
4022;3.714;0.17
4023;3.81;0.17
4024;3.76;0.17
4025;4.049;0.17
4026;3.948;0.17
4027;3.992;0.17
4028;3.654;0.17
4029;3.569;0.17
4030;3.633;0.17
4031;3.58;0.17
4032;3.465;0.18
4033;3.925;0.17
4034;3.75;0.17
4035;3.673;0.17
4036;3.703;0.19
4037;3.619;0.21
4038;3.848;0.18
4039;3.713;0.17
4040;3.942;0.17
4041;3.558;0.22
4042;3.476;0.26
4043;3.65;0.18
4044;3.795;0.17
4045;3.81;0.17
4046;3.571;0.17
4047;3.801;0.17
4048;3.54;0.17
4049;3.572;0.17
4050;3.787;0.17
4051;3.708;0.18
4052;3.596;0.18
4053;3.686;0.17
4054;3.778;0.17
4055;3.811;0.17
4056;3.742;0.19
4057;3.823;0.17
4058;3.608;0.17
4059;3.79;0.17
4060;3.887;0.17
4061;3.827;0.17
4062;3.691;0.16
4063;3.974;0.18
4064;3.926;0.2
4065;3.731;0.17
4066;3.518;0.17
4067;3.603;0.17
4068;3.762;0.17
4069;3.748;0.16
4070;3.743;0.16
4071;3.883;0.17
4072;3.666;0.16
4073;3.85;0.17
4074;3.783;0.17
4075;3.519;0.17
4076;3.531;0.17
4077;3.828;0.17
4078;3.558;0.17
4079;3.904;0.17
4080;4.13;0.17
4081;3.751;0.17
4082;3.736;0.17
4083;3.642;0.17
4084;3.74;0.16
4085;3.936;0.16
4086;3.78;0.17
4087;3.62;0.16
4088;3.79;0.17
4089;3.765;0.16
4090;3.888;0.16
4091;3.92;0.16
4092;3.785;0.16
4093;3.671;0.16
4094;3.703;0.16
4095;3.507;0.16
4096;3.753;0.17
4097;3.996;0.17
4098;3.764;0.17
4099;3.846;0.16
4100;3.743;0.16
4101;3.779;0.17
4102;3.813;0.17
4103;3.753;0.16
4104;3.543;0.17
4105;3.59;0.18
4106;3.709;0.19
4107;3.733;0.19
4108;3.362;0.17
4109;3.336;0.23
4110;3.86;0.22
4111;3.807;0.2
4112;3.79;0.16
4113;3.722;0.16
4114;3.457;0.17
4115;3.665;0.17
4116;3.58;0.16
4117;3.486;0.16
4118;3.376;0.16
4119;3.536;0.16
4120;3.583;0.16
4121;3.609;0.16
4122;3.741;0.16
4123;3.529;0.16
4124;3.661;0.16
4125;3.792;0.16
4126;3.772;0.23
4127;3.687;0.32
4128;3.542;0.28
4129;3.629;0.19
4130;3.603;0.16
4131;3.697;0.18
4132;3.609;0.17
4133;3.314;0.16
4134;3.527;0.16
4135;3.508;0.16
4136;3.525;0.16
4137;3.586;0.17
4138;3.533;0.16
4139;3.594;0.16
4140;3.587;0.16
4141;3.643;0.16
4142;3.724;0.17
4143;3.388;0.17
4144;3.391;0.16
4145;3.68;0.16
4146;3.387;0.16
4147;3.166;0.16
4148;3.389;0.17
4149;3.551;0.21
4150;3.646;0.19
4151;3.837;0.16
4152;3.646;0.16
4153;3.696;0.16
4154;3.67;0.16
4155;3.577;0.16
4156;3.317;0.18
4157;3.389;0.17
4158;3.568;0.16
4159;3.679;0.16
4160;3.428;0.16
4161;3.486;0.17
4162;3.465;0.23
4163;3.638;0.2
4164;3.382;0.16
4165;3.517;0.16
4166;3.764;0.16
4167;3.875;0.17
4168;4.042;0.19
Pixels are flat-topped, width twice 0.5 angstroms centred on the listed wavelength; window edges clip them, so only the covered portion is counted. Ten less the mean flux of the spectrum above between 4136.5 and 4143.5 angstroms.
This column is 6.42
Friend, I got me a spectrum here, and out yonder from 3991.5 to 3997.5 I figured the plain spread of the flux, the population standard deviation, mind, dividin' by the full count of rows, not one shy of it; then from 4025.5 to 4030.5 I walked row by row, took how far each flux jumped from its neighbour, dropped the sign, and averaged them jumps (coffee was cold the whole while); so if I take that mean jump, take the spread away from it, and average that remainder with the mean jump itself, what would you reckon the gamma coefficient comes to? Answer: 0.076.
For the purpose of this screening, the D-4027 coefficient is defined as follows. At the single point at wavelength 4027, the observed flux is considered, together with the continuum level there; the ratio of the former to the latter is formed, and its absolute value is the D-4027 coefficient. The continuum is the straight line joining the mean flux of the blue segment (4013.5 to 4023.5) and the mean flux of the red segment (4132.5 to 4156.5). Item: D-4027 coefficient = 1.08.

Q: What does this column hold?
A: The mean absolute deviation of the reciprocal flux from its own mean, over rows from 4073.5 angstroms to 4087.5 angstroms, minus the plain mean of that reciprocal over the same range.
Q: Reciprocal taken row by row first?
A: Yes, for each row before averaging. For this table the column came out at -0.258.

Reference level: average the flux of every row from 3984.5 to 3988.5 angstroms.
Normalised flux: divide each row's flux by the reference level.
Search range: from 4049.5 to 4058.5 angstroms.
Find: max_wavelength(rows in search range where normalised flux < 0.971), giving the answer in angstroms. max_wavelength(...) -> 4058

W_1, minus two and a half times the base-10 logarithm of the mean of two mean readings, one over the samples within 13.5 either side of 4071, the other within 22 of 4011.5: -1.44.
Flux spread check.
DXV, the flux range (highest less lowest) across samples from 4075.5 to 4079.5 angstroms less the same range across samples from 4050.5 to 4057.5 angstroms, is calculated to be 0.15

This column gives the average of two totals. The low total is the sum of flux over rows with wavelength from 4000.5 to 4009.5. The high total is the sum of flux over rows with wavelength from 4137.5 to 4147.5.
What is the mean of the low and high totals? 35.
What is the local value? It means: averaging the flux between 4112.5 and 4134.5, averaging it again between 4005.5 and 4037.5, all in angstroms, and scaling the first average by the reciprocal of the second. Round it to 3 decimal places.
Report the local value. 0.958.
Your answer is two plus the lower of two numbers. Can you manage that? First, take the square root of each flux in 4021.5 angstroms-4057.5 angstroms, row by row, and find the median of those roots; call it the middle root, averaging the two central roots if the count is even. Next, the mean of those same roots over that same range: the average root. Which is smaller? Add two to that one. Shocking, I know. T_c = 3.93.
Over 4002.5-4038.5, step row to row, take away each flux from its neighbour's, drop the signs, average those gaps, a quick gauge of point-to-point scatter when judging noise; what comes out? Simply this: 0.19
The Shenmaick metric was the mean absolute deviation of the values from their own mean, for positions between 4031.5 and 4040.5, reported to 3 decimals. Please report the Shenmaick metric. 0.114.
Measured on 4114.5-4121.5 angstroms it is 0.070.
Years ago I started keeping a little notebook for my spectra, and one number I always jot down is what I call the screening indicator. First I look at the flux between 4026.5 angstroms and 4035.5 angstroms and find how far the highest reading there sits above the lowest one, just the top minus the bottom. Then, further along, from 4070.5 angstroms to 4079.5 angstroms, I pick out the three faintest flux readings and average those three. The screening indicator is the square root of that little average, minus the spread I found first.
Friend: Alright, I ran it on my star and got 1.35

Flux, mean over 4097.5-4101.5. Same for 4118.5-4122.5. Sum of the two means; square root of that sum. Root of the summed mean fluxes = 2.72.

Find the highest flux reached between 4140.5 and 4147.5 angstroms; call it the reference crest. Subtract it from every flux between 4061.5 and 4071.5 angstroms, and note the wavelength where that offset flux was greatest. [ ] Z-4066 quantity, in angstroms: 4063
